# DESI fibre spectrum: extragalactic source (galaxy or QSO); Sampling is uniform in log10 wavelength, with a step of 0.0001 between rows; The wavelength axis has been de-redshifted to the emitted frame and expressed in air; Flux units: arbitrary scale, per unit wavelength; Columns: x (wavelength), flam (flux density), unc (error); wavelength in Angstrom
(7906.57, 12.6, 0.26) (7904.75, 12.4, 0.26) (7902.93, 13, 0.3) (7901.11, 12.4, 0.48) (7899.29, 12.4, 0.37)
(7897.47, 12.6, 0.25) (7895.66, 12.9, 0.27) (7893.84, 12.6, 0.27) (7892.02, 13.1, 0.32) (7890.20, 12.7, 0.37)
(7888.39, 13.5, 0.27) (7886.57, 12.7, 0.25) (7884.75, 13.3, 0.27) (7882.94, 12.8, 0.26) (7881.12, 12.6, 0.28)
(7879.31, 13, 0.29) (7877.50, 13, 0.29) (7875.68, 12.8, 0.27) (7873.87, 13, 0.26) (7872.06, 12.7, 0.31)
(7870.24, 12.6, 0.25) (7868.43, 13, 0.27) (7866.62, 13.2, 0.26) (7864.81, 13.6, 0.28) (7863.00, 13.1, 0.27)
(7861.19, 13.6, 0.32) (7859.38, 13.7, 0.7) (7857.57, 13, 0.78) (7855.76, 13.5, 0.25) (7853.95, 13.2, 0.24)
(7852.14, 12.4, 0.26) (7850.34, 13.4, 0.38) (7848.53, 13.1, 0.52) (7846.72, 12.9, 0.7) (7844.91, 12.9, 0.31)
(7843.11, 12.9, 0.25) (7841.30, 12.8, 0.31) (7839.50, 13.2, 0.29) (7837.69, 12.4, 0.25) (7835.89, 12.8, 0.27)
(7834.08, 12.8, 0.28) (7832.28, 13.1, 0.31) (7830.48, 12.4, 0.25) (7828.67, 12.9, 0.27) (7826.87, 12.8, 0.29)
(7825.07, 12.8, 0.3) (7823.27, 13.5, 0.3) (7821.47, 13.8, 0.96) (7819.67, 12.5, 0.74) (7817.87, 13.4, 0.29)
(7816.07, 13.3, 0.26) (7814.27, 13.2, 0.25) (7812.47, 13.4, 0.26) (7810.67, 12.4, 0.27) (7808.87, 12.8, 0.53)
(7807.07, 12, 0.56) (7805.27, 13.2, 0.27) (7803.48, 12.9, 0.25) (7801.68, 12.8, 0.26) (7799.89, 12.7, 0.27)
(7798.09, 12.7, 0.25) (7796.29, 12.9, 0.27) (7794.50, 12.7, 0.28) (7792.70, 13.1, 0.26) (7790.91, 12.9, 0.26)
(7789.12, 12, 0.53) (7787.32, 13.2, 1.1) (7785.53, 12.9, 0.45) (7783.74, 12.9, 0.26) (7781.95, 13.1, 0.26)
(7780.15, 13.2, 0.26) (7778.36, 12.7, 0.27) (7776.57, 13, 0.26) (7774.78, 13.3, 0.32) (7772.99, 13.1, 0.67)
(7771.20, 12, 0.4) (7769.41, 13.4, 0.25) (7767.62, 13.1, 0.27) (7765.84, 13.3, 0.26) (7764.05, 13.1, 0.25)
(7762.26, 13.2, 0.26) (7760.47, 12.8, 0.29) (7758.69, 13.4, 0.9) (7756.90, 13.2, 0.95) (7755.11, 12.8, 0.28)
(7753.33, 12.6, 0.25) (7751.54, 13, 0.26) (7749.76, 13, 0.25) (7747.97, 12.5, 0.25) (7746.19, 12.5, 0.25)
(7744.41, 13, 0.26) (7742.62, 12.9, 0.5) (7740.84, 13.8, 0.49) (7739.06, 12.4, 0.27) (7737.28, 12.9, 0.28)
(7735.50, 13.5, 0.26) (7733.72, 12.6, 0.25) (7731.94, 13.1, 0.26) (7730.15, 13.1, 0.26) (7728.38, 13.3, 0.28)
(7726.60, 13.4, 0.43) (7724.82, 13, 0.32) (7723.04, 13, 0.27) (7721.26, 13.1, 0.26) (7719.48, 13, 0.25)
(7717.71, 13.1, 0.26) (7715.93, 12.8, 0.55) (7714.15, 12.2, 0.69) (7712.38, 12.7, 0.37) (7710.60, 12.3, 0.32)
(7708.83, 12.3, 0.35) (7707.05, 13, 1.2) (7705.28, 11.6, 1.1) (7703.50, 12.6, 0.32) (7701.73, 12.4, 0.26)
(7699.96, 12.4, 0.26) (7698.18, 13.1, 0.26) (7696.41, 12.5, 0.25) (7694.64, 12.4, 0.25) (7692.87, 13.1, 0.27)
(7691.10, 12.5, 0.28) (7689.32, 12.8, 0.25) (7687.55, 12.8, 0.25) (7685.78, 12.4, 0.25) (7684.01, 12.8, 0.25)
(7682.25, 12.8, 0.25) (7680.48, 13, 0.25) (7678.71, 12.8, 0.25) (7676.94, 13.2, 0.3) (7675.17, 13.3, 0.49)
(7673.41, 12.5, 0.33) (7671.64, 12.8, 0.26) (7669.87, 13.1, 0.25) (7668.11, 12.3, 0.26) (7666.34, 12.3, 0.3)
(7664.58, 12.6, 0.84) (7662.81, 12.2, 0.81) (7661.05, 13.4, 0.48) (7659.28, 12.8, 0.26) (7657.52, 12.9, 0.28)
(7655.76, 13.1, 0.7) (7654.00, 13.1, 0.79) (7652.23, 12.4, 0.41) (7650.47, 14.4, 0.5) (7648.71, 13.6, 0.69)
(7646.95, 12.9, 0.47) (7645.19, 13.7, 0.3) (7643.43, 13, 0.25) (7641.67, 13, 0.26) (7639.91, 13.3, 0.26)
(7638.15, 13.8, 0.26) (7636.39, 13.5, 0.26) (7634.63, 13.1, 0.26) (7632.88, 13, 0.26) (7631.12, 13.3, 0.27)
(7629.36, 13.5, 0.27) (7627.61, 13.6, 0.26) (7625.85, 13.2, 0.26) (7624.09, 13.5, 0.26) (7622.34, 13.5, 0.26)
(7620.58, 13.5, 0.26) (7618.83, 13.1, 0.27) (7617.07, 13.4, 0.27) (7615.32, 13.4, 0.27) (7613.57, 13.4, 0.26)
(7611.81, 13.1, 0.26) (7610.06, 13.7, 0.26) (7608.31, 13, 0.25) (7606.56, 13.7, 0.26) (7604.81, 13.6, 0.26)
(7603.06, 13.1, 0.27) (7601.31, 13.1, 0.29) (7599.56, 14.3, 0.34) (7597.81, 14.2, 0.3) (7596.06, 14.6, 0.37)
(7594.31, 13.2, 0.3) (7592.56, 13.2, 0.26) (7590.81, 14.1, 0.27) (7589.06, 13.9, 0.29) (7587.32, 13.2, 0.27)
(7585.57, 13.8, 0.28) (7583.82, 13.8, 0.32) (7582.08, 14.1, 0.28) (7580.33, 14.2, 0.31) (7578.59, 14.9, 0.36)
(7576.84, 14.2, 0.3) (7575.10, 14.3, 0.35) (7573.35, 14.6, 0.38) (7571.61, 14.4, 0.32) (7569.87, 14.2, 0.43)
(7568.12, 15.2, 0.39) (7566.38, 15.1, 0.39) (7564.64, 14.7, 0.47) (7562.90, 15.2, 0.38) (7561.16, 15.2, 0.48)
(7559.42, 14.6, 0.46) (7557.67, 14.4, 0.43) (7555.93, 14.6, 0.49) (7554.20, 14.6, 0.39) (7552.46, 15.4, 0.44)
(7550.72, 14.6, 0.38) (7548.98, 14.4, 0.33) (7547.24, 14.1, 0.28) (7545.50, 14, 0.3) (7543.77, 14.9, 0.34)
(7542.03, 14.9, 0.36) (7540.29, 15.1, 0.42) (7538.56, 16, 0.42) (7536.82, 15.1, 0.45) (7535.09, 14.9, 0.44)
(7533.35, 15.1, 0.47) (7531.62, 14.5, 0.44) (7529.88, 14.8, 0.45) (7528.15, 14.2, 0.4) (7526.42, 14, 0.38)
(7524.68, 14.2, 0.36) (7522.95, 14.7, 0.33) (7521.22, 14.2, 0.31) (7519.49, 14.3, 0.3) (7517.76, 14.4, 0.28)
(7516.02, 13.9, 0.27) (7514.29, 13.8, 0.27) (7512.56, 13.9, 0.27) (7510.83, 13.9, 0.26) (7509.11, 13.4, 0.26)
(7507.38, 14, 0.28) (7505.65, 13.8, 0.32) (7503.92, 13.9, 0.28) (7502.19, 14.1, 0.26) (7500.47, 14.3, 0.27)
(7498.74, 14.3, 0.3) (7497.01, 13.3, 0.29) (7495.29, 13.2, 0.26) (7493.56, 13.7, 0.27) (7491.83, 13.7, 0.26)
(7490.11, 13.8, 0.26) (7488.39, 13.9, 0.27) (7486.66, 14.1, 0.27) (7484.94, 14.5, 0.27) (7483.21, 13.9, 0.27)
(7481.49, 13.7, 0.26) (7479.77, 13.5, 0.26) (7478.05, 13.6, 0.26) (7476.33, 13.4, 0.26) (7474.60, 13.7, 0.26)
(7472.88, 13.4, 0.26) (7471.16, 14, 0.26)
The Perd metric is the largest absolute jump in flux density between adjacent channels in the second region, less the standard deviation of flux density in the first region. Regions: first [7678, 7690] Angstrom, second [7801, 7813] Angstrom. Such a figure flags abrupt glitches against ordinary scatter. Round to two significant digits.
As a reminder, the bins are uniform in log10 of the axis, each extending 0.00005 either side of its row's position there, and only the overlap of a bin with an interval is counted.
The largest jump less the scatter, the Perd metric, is 1.0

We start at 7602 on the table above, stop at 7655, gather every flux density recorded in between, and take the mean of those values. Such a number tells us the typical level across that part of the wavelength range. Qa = 13.3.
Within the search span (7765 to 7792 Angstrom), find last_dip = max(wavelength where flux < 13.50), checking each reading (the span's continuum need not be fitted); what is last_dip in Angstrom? 7790.91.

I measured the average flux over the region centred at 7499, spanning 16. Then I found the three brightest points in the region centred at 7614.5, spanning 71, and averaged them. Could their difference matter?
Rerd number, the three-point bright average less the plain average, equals 0.56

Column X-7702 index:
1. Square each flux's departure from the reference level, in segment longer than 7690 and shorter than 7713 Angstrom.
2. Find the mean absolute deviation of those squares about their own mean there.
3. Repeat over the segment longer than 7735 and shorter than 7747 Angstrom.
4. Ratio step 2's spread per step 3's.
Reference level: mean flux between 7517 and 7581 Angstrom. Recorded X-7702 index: 1.0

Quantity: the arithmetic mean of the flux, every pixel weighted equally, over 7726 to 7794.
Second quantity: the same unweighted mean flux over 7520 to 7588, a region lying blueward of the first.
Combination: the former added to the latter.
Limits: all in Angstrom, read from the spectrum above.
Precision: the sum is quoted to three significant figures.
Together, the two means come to 27.6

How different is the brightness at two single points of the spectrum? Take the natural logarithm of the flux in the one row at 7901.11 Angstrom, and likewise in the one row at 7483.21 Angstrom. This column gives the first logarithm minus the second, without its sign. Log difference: 0.11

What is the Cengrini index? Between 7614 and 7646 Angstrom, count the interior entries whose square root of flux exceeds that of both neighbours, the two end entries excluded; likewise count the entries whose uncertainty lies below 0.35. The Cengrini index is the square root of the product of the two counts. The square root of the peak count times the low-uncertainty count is 6.0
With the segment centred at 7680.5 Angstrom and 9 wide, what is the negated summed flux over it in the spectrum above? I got -64.6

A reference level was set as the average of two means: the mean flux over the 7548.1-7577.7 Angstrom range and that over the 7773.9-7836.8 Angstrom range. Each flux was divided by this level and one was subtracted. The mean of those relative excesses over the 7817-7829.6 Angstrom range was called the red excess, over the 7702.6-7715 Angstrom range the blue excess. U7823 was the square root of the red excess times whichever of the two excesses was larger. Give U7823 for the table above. 0.051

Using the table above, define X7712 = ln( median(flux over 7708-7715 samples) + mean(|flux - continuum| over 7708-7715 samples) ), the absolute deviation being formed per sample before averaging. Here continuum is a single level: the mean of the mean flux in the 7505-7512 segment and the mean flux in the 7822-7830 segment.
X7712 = 2.59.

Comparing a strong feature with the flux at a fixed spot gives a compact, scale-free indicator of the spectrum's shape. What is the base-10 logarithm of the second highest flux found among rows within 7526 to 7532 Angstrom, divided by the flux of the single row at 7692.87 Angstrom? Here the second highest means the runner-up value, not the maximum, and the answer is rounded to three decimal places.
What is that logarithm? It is 0.044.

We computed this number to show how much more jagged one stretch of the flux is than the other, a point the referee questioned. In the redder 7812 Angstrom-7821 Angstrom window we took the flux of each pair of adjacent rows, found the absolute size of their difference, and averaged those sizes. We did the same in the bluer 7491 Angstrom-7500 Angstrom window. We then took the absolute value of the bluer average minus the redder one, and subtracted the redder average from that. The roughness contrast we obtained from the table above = -0.25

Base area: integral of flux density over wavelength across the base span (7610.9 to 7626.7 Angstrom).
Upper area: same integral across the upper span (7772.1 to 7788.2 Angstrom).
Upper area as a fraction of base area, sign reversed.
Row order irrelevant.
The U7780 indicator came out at -1.00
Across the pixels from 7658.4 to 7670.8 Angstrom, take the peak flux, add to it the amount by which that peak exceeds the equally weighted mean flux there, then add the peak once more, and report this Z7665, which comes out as 27.5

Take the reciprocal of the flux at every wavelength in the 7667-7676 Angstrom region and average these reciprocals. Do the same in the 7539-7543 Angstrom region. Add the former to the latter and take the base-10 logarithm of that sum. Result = -0.84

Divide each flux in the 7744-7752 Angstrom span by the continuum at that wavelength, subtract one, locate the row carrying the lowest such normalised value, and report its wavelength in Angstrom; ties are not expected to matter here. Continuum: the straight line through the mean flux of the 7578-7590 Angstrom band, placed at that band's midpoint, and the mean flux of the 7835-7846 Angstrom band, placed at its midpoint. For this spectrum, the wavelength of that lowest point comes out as 7746.19 Angstrom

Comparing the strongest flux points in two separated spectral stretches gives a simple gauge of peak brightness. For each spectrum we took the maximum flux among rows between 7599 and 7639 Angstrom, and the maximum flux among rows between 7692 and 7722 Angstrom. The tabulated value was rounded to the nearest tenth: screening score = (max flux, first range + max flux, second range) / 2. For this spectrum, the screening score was 13.7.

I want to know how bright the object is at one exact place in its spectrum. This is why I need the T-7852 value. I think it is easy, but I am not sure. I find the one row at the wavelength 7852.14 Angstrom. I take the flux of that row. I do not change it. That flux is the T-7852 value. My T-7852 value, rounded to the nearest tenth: 12.4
